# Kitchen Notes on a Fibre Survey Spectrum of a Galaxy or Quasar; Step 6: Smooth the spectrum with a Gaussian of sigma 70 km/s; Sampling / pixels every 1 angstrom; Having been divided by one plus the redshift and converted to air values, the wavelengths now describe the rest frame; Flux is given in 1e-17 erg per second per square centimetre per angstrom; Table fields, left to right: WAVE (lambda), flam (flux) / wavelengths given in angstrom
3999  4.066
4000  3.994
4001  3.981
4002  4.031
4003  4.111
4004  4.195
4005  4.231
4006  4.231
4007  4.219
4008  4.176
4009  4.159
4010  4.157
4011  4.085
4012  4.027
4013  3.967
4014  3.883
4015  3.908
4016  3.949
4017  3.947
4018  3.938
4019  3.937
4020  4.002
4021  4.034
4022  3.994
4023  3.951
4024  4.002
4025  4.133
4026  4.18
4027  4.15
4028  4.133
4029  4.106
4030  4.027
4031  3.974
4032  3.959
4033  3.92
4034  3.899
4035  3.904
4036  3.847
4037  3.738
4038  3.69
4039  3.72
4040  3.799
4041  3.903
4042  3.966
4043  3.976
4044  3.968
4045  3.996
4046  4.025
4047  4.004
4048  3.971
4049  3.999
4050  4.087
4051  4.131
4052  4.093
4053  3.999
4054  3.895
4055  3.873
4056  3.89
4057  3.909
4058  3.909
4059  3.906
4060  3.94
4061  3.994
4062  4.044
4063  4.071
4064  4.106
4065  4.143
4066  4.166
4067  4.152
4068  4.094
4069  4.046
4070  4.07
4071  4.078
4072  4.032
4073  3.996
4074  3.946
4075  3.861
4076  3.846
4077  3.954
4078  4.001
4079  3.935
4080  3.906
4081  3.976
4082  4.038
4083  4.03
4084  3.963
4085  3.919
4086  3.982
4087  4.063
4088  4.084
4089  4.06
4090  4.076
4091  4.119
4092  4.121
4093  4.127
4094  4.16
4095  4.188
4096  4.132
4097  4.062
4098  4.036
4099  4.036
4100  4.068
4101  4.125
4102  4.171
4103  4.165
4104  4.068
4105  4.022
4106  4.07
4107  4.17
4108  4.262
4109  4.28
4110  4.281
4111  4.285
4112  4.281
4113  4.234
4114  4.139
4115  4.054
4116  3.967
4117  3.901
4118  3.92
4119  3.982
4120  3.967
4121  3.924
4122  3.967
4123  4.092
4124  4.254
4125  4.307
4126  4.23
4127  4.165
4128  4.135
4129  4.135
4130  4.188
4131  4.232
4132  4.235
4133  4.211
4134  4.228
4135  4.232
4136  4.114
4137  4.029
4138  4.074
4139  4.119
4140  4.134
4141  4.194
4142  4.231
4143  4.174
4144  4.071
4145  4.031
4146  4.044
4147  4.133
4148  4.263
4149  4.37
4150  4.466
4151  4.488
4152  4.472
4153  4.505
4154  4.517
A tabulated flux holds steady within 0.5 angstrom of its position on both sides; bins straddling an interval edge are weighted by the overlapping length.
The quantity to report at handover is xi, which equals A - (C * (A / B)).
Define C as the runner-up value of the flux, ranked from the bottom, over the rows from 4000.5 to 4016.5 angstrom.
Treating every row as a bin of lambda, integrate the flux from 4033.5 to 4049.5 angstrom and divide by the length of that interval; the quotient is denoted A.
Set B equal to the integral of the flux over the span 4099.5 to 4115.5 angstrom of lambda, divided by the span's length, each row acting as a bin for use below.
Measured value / 0.24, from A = 3.90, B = 4.17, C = 3.908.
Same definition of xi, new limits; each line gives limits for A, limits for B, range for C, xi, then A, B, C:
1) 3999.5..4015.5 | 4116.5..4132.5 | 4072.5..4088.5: 0.24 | 4.08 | 4.10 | 3.861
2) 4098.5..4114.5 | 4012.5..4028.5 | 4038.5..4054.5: 0.22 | 4.17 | 4.01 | 3.799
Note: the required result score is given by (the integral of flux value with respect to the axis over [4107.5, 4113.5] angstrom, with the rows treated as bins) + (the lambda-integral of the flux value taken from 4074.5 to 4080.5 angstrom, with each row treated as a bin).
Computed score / 49.1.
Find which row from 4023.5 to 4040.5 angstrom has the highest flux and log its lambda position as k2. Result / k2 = 4026 angstrom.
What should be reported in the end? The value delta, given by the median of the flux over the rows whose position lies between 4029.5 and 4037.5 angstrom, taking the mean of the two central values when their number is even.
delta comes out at 3.91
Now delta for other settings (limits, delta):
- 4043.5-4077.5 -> 4.00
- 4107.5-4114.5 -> 4.28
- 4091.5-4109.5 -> 4.13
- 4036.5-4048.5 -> 3.97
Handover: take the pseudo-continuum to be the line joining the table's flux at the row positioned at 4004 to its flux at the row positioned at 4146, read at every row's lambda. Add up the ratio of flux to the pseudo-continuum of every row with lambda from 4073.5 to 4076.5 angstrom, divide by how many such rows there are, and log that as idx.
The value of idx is 0.94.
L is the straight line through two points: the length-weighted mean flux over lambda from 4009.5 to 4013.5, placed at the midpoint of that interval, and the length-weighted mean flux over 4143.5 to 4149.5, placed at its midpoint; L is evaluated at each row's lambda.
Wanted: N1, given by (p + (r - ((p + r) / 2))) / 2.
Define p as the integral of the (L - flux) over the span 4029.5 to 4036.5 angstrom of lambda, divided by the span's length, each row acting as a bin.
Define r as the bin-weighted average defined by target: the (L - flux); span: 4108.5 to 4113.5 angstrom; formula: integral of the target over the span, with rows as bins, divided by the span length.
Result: 0.00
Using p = 0.14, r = -0.14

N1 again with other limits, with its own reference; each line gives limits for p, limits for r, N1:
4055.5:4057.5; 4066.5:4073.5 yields 0.06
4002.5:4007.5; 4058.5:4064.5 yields -0.01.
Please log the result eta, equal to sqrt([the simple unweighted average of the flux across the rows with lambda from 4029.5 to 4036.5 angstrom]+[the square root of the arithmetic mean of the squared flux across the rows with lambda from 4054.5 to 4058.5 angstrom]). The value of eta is 2.80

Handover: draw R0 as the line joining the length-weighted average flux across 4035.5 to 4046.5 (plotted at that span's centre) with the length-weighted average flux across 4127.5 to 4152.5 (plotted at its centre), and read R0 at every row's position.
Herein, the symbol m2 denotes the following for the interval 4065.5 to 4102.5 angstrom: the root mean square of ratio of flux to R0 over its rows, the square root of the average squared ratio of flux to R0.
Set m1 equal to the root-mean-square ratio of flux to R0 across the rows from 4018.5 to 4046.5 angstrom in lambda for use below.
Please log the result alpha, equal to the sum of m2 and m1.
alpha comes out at 2.04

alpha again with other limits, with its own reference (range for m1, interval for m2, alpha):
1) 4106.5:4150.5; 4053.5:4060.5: 1.99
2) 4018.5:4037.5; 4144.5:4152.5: 2.06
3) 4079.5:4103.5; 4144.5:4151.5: 2.01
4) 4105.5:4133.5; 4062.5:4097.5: 2.01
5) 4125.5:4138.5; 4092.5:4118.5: 2.01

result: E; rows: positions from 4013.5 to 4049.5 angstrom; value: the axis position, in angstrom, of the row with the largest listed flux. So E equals 4026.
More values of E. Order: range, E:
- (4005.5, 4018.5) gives 4006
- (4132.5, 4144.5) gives 4135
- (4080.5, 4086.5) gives 4082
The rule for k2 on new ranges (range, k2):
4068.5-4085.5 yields 4071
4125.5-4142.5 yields 4132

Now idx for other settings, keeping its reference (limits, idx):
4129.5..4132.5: 1.04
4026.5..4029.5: 0.99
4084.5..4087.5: 0.97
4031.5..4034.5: 0.94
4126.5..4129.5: 1.02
